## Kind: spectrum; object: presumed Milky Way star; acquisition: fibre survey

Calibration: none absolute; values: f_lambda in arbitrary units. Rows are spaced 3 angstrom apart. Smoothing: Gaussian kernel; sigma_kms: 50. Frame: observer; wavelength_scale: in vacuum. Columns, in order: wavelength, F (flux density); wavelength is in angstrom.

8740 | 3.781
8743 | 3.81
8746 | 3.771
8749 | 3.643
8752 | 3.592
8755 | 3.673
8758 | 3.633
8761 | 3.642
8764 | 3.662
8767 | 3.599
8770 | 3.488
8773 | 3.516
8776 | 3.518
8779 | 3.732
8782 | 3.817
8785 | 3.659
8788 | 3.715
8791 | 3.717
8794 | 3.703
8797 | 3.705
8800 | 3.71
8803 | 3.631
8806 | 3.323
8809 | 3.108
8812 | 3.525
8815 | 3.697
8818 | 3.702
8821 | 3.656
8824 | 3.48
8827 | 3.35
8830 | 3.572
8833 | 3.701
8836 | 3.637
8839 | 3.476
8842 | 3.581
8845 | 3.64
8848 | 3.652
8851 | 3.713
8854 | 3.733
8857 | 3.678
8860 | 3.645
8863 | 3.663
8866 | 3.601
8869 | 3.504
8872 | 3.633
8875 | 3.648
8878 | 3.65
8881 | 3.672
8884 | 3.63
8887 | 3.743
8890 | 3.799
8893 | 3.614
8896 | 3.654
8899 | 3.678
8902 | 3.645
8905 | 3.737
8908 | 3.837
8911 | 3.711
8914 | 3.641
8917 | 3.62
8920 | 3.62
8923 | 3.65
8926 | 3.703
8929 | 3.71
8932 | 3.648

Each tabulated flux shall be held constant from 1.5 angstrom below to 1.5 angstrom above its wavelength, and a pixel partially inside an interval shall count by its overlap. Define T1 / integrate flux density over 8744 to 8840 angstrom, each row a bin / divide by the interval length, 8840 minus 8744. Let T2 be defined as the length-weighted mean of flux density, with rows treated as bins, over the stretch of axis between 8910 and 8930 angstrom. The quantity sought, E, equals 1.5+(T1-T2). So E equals 1.44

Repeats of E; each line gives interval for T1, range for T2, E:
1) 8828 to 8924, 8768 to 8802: 1.49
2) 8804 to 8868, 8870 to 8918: 1.40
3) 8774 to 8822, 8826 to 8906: 1.48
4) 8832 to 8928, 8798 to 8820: 1.62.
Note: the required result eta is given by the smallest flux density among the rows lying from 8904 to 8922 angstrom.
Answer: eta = 3.62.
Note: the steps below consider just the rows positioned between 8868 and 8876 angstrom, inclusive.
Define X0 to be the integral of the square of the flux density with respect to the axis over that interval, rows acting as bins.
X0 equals 104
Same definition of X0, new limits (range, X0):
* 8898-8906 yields 109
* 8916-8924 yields 105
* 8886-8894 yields 111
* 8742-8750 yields 112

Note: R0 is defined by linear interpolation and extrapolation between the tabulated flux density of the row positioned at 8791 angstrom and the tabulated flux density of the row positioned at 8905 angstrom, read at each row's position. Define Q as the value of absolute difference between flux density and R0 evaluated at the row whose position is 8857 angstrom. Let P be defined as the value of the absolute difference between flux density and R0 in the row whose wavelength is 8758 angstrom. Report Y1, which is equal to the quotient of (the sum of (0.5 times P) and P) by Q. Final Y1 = 2.3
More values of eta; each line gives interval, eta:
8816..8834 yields 3.35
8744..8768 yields 3.592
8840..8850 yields 3.581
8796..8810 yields 3.108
